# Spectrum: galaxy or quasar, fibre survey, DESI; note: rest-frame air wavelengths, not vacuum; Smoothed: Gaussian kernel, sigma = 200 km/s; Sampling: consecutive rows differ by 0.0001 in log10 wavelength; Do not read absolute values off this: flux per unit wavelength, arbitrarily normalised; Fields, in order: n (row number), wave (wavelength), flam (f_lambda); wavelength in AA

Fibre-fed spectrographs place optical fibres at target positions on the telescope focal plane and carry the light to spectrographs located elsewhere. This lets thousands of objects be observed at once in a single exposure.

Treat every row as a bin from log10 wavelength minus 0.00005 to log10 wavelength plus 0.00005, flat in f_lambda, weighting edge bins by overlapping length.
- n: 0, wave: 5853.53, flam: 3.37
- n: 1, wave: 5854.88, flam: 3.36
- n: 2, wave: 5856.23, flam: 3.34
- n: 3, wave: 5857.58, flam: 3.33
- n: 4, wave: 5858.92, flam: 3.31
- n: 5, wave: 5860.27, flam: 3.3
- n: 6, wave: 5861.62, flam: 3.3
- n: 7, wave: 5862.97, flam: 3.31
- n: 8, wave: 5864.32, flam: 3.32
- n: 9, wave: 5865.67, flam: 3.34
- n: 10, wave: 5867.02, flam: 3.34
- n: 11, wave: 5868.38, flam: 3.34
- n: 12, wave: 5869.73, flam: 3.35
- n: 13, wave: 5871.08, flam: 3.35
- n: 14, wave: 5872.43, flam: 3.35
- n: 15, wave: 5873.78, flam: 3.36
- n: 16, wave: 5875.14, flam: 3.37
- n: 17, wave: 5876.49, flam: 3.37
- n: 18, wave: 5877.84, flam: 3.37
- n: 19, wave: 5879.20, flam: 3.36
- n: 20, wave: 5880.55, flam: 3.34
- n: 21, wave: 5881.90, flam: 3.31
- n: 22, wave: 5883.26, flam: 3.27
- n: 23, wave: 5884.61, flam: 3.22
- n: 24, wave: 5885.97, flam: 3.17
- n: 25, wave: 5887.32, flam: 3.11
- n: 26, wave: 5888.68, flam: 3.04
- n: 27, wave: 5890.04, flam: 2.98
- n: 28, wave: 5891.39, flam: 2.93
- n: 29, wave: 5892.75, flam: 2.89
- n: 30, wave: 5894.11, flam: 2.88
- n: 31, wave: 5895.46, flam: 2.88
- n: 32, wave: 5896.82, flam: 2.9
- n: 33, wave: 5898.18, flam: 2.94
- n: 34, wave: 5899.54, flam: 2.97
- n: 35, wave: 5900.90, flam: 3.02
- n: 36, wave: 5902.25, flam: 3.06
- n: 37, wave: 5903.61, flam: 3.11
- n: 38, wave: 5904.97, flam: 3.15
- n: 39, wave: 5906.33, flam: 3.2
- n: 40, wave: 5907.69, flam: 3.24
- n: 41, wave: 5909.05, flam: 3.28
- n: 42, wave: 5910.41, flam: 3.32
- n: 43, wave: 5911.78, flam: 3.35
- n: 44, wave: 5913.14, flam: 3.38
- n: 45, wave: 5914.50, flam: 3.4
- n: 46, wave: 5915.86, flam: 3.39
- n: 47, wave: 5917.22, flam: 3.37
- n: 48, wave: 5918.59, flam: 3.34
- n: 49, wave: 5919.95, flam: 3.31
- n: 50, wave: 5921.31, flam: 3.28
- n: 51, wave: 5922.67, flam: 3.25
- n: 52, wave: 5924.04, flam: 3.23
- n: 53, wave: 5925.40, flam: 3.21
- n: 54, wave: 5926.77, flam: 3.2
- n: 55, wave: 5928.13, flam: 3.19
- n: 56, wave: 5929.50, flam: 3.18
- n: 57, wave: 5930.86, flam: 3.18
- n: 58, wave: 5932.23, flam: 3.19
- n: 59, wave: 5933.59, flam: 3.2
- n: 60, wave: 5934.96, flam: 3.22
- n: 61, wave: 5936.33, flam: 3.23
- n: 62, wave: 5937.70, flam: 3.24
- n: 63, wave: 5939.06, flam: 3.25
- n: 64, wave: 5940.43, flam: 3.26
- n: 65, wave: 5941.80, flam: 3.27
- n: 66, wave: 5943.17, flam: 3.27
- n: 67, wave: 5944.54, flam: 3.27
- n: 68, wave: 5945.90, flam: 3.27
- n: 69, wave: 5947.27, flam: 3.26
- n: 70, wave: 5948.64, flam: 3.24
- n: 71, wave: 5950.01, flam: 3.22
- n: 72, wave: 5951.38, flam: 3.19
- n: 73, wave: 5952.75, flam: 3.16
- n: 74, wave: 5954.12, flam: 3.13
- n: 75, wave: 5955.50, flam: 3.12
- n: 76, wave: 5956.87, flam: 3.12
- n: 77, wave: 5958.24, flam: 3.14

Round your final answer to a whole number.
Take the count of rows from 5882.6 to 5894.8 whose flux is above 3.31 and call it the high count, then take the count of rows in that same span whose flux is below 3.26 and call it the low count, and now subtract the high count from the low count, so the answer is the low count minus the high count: 8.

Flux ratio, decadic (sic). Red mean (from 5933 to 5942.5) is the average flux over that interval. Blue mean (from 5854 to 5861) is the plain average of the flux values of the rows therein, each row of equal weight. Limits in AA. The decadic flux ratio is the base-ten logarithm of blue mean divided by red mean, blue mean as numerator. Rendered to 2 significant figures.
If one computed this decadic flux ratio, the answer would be 0.012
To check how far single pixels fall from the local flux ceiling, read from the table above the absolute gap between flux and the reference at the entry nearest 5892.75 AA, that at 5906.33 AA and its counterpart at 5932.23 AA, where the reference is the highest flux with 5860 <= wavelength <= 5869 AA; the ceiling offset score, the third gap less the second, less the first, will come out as -0.4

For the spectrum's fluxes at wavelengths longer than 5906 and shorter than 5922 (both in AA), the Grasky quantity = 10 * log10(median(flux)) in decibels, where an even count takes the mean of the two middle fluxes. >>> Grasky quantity 5.22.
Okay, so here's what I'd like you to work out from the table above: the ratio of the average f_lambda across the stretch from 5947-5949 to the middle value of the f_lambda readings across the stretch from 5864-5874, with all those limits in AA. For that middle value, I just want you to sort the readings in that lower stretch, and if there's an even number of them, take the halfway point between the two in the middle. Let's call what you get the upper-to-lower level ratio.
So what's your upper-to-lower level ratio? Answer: 0.97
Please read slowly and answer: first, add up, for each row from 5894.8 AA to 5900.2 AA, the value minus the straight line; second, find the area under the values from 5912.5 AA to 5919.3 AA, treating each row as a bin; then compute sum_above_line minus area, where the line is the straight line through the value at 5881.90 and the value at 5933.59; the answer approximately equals -24.4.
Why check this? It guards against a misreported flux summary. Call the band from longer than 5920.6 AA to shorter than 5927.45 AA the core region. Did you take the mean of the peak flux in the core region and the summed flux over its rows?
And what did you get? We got 9.7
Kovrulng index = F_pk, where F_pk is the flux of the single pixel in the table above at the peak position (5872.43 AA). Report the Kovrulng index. 3.35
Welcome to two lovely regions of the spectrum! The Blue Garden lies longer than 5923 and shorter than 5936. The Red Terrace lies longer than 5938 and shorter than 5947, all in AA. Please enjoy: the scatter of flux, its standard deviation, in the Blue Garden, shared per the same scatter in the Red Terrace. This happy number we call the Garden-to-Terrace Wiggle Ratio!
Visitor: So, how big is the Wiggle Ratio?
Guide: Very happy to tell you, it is 2.1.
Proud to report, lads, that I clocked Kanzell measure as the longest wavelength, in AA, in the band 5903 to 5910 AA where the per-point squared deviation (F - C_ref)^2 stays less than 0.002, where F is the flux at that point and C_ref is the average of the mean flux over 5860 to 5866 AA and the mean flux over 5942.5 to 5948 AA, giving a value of 5909.05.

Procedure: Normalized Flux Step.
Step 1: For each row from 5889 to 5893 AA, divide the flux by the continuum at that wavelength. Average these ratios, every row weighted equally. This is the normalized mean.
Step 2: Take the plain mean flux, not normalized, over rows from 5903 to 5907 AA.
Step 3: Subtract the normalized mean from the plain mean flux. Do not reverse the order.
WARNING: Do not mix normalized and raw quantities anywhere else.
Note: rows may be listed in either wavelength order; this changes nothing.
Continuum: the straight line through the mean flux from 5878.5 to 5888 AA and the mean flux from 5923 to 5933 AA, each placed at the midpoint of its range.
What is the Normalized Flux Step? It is 2.25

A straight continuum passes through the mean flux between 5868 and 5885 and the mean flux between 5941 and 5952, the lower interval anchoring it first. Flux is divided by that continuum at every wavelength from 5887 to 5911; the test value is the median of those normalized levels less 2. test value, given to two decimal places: -1.09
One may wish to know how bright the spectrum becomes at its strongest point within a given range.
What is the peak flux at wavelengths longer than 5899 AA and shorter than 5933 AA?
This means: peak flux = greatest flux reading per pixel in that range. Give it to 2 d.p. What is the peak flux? 3.40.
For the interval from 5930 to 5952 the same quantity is 3.27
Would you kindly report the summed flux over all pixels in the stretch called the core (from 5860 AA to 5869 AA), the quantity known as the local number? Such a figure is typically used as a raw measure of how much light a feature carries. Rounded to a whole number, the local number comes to 23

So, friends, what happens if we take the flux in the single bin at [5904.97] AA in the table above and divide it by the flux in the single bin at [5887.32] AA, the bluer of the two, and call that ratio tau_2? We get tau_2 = 1.01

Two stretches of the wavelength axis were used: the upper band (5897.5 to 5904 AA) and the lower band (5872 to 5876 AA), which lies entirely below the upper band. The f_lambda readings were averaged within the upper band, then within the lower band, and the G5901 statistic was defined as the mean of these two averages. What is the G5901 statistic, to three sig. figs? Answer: 3.19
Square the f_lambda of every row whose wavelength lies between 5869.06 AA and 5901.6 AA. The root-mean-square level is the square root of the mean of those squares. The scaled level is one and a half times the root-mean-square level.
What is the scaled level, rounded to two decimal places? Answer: 4.74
